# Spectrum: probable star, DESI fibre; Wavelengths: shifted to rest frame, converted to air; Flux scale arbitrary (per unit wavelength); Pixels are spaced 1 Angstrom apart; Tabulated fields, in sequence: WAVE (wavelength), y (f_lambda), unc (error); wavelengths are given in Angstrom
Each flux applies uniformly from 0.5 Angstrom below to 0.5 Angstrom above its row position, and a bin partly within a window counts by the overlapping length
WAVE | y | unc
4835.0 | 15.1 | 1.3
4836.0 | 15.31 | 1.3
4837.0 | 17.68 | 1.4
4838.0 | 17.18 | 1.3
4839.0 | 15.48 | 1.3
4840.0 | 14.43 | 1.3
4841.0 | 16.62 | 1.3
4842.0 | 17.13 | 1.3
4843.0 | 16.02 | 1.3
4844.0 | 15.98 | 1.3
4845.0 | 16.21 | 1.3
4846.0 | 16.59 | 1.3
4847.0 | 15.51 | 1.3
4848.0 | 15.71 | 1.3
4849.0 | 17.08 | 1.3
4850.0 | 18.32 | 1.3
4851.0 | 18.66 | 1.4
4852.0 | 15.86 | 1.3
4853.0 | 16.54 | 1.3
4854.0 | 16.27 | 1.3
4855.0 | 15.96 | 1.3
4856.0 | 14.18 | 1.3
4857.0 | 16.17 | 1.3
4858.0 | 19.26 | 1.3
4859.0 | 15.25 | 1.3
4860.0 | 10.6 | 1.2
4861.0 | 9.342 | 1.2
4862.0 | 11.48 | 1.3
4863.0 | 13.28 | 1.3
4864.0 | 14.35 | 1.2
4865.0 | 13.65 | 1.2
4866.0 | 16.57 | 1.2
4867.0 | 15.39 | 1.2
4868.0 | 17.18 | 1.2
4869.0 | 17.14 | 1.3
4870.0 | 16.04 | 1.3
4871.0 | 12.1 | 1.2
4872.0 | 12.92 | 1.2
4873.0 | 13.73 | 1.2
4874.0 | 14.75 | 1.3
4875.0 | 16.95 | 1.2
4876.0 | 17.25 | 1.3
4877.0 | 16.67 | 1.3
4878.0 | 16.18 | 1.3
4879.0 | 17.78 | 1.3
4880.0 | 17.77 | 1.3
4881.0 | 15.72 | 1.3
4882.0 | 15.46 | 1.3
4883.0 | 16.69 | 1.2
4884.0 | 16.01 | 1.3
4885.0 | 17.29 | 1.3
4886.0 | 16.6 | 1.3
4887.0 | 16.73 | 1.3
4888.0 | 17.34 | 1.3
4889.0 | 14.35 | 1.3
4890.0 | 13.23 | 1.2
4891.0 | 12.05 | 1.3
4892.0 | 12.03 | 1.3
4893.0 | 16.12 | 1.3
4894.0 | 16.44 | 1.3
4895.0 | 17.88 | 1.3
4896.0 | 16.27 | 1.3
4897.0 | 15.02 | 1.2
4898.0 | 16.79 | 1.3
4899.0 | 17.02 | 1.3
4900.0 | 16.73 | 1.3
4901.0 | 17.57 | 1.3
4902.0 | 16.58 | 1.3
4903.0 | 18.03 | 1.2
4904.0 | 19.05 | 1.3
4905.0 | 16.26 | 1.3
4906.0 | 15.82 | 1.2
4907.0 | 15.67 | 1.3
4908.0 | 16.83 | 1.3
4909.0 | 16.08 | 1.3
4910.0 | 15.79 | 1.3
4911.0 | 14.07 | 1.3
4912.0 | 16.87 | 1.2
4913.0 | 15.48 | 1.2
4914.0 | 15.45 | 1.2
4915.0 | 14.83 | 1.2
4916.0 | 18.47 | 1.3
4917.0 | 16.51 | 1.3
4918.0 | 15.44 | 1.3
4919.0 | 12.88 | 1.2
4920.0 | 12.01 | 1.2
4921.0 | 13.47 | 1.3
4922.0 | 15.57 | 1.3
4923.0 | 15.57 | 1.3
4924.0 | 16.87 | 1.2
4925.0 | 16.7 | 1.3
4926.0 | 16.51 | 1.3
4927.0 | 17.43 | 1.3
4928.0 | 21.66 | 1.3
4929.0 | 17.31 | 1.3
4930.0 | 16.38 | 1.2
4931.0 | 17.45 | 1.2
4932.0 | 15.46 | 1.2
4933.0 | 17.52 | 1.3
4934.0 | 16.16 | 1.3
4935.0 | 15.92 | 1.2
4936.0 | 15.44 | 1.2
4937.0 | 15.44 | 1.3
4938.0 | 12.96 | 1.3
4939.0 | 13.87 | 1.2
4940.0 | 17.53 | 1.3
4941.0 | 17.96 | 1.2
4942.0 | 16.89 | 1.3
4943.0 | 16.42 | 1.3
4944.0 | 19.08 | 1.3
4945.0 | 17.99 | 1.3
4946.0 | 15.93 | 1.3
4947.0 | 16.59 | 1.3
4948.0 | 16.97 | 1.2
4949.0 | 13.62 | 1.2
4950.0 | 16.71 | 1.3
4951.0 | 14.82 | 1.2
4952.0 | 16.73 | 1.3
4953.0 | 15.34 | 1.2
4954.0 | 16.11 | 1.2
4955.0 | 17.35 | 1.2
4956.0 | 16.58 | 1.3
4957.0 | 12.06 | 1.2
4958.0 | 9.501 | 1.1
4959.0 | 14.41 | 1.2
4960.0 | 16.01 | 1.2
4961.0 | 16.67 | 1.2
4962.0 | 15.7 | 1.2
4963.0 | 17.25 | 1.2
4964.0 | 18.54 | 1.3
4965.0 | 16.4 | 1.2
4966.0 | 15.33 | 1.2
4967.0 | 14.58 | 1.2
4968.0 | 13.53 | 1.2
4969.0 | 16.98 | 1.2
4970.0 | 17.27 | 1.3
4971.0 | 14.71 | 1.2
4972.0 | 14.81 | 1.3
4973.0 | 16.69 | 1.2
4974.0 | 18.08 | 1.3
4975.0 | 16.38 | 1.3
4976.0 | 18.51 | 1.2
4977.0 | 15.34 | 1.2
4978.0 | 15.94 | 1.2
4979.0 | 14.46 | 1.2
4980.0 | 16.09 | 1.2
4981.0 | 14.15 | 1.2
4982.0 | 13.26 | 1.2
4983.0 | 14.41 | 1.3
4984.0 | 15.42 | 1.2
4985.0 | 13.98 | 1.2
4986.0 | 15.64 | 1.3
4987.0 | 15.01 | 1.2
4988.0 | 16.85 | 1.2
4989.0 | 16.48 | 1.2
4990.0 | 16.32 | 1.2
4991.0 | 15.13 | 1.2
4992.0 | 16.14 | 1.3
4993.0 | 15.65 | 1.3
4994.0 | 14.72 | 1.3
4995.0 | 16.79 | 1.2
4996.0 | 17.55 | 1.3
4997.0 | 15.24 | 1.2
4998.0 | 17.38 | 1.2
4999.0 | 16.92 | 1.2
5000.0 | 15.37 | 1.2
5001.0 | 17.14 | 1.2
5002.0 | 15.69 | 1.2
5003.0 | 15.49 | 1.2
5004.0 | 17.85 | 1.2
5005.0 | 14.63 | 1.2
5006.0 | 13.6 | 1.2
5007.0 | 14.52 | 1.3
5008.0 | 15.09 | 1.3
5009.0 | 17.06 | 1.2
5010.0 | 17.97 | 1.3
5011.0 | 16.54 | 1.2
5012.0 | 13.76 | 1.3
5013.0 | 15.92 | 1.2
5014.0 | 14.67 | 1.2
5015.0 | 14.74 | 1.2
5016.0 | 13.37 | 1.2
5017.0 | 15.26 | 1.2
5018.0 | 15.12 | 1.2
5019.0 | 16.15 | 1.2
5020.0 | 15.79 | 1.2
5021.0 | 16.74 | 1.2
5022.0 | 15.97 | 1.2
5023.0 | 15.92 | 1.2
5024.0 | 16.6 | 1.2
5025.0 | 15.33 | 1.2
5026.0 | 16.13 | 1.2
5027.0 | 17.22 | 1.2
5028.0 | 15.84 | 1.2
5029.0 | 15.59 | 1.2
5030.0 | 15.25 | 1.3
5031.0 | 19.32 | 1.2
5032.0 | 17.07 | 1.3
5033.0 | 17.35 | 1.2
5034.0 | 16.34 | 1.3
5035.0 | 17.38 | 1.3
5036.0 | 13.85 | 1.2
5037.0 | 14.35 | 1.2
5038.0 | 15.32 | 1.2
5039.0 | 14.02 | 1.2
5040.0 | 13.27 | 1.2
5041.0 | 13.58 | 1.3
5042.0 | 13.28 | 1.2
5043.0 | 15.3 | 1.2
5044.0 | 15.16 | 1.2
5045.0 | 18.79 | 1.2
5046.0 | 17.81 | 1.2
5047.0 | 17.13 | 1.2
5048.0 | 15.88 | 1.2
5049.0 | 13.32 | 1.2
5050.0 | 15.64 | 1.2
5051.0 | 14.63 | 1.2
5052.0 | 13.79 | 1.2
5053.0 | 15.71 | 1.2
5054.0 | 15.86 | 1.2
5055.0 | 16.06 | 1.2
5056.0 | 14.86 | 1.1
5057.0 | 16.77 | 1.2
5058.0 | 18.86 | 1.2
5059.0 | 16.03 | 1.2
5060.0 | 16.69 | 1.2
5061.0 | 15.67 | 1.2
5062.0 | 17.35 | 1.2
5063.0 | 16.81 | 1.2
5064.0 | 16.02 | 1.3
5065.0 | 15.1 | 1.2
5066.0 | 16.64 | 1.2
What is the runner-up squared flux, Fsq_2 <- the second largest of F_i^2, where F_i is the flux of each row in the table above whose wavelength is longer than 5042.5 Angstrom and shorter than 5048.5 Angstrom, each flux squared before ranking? 317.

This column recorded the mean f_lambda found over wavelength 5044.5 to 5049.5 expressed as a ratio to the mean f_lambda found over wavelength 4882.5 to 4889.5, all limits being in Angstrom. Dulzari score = 1.01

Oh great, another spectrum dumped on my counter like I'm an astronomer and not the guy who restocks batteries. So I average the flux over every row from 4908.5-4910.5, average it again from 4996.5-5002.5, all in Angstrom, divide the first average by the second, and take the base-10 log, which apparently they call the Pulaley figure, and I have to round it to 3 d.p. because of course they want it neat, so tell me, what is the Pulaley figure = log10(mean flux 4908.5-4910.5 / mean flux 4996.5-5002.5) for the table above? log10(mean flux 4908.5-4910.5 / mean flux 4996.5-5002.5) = -0.010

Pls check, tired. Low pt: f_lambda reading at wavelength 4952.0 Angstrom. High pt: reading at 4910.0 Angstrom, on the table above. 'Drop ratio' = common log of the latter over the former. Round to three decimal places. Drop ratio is -0.025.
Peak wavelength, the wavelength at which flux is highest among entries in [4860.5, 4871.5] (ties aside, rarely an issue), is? 4868.0 Angstrom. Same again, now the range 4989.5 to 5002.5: 4996.0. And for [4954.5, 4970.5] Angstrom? 4964.0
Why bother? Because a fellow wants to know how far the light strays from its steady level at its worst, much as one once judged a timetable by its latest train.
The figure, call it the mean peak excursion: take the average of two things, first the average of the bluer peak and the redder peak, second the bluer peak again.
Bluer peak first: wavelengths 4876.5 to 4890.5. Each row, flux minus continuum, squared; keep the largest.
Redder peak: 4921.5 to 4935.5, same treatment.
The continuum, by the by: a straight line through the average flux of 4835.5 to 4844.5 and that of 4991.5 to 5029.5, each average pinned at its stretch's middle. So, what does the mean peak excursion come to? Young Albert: 14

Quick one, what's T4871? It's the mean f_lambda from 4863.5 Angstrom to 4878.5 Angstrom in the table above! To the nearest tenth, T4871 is 15.4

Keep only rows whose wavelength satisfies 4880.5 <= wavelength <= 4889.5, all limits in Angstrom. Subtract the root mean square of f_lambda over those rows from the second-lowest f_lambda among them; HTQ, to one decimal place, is -0.8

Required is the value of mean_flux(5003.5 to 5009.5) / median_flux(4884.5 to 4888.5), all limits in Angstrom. 0.91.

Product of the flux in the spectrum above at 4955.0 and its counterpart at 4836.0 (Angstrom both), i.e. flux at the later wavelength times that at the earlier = 266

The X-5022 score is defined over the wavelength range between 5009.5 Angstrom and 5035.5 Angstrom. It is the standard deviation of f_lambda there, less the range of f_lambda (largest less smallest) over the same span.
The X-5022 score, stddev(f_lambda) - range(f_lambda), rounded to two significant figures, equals -4.7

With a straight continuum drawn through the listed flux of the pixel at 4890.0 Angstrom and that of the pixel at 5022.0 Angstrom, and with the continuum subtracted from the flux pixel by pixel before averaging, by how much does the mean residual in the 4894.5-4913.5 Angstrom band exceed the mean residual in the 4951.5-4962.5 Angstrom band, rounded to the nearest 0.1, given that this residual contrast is 2.5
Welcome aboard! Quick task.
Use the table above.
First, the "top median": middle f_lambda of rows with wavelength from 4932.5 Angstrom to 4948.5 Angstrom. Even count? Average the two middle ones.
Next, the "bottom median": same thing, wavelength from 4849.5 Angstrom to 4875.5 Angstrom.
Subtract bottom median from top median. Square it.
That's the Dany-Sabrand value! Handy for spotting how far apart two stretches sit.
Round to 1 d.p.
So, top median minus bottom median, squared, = 0.8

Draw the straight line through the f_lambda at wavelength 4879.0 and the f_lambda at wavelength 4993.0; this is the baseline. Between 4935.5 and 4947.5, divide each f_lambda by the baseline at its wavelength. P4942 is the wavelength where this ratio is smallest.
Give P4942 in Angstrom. 4938.0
